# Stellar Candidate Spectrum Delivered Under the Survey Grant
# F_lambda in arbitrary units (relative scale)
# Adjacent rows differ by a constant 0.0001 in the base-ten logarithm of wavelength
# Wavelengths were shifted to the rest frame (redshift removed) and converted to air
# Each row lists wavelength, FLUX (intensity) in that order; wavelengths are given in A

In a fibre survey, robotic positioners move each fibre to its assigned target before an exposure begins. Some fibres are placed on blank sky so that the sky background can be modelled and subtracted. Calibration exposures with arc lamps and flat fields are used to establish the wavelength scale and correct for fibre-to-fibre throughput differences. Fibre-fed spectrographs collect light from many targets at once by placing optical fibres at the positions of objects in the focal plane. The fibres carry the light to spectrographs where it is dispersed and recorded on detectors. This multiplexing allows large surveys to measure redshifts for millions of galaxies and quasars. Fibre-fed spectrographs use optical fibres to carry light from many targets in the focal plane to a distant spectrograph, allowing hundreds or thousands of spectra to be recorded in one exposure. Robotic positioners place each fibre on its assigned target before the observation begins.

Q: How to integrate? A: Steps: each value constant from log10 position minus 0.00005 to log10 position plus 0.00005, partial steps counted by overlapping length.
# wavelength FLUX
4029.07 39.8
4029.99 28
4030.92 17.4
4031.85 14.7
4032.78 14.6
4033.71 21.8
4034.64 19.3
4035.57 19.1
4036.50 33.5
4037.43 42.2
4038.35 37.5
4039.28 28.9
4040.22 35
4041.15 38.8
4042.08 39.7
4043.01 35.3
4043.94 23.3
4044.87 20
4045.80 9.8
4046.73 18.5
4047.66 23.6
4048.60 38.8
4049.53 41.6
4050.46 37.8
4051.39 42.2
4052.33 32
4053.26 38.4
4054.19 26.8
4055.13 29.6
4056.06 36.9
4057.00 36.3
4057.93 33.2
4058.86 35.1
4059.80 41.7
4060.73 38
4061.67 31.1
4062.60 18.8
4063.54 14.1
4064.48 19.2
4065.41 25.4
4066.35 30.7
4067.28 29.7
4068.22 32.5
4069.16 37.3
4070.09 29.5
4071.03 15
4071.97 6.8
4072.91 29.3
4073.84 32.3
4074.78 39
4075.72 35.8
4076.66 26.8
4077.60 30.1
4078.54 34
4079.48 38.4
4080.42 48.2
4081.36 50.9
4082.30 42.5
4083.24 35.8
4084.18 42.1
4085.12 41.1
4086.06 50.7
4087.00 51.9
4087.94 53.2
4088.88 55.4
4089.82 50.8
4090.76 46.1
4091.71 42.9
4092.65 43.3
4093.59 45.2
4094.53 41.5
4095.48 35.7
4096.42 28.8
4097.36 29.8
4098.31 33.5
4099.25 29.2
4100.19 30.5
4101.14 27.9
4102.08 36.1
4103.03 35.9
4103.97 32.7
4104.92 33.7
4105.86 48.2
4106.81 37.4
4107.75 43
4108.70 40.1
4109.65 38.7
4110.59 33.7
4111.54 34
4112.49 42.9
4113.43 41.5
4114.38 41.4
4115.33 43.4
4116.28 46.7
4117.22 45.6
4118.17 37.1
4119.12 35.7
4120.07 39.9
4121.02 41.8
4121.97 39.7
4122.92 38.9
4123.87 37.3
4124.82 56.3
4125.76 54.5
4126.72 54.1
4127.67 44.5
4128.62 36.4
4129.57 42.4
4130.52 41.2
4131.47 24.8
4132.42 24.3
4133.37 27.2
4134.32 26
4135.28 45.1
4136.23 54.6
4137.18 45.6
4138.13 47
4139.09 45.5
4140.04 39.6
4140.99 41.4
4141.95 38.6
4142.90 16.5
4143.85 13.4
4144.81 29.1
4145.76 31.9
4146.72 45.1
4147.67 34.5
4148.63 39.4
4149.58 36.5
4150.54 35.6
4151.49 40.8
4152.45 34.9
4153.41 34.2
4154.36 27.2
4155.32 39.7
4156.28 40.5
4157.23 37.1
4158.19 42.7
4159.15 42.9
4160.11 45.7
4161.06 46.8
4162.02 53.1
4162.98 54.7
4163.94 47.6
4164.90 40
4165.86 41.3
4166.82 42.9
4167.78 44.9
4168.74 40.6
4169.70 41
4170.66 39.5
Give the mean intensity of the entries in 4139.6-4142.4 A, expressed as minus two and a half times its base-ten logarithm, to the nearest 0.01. -4.00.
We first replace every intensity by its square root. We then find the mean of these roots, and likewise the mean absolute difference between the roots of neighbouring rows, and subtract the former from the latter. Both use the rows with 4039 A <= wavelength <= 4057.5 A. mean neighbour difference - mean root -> -5.0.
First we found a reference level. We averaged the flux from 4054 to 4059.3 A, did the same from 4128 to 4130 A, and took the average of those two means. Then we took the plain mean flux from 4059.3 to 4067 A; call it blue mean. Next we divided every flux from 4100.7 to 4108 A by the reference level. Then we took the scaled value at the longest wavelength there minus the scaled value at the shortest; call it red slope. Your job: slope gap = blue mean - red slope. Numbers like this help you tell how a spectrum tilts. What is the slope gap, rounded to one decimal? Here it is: 27.0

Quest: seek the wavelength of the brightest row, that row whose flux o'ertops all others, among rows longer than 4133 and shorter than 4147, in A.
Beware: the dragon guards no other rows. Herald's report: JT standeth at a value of 4136.23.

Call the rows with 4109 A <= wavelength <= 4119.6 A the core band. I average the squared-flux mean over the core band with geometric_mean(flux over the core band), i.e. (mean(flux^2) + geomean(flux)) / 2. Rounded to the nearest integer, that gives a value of 832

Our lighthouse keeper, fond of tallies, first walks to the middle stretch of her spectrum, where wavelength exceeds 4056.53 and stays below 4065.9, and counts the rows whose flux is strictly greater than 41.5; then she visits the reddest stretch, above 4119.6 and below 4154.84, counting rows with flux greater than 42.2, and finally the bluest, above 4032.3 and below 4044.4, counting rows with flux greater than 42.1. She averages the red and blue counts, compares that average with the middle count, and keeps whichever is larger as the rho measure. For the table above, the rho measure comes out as 6.00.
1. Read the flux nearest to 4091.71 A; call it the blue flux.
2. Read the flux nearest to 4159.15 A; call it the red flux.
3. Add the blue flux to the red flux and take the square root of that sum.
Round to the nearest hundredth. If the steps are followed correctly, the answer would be 9.26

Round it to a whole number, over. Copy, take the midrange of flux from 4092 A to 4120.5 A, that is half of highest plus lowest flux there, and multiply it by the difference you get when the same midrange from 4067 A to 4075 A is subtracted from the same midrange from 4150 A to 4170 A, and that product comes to 687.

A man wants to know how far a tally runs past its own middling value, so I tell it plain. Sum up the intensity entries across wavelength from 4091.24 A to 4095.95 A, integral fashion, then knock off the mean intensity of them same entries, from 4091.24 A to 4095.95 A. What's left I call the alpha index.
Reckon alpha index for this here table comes 155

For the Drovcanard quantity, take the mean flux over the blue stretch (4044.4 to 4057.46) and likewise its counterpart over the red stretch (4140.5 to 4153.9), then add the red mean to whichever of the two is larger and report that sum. 67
